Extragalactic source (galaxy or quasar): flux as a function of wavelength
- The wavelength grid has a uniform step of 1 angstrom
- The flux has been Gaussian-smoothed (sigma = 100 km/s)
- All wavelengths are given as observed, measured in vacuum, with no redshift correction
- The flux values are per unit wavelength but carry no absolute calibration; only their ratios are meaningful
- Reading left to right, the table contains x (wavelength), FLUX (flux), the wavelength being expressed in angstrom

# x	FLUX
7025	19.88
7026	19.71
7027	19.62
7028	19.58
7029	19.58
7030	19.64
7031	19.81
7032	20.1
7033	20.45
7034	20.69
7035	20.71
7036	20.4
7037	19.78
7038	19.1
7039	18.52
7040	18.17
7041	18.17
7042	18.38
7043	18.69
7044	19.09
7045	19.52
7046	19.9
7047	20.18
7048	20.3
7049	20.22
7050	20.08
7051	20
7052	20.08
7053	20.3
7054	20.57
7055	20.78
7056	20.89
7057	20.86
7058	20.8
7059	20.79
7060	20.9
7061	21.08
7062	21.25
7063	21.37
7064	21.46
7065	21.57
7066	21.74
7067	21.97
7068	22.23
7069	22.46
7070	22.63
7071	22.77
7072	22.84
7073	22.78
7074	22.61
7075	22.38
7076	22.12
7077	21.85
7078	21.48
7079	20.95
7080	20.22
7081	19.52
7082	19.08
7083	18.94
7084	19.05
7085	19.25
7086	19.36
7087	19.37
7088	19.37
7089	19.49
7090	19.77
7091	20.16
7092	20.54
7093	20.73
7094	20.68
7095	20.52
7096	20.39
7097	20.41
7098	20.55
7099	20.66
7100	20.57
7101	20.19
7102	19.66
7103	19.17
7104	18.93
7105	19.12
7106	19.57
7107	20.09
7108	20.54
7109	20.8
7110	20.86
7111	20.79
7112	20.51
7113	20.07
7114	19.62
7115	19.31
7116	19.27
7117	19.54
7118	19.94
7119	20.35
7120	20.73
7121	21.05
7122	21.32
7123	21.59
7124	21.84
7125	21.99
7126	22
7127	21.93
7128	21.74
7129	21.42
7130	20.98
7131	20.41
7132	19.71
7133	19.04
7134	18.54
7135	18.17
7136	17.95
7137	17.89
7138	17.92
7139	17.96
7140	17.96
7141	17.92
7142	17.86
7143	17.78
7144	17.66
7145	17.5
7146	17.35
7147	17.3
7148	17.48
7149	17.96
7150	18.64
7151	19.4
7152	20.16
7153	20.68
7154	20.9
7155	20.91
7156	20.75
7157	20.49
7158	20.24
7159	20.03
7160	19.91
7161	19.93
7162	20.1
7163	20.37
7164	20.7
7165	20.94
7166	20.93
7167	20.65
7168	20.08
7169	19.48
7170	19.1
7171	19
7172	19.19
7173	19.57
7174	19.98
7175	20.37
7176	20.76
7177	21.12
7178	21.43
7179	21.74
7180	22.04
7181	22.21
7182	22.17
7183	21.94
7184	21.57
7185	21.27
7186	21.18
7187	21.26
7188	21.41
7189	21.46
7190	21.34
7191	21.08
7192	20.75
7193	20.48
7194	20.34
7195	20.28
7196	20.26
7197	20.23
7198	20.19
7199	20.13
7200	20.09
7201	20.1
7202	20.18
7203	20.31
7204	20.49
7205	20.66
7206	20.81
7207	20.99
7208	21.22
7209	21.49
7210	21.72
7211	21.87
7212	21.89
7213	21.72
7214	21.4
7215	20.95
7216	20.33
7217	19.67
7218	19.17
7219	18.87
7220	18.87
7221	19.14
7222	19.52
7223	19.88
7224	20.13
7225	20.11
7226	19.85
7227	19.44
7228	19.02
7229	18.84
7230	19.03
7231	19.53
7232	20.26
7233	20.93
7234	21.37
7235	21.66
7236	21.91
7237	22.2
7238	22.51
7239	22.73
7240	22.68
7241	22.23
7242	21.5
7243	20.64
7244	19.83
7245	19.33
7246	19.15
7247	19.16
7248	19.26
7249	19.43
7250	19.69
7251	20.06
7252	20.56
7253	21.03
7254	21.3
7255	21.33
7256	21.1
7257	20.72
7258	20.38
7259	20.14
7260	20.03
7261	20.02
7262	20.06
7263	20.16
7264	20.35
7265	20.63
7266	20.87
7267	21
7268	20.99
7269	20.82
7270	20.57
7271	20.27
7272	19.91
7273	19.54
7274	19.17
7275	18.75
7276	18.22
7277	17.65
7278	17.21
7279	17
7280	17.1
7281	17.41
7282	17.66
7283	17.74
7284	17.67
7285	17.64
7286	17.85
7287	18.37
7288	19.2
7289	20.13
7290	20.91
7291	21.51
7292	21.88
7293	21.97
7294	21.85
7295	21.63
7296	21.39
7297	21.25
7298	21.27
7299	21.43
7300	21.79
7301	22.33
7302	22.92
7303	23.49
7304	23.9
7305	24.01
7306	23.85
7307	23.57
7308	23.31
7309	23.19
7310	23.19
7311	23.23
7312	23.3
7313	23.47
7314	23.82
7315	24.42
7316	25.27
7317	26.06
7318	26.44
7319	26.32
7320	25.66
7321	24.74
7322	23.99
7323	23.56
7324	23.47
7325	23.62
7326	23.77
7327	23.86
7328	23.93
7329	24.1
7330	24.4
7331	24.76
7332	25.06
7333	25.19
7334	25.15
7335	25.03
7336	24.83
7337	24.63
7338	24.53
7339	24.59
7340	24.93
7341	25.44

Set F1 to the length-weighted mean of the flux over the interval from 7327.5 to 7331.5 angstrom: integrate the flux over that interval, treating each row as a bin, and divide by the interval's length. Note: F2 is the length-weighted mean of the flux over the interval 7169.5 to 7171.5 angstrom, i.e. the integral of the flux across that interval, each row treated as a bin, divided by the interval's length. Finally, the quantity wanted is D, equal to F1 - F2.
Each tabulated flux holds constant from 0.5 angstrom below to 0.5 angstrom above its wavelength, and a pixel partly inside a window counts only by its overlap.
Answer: 5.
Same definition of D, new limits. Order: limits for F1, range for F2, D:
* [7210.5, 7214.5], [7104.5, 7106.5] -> 2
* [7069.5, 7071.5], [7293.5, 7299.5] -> 1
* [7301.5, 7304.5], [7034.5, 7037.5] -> 3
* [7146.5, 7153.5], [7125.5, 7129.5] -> -3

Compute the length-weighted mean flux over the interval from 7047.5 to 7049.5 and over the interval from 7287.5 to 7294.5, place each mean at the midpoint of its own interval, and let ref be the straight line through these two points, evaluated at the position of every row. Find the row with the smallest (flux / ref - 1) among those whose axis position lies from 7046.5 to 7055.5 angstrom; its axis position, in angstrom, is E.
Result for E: 7051 angstrom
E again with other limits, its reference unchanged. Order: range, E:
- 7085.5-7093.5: 7086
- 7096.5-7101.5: 7101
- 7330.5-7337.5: 7337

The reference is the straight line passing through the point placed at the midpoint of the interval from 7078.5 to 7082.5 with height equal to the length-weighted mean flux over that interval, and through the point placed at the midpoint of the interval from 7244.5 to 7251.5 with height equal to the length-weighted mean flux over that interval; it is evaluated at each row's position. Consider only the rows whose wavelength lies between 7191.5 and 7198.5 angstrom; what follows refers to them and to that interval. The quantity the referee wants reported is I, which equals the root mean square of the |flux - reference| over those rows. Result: 0.8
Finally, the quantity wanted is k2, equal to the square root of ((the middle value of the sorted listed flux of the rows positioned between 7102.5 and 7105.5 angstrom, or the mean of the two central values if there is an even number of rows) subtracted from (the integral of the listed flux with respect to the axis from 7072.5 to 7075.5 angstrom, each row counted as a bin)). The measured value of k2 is 7.0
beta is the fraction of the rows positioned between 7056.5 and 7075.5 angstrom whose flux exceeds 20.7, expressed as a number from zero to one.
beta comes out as 1.00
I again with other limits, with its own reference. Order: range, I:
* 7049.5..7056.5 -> 0.5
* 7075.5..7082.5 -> 1.3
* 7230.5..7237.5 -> 1.9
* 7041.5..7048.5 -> 0.9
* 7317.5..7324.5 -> 5.8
